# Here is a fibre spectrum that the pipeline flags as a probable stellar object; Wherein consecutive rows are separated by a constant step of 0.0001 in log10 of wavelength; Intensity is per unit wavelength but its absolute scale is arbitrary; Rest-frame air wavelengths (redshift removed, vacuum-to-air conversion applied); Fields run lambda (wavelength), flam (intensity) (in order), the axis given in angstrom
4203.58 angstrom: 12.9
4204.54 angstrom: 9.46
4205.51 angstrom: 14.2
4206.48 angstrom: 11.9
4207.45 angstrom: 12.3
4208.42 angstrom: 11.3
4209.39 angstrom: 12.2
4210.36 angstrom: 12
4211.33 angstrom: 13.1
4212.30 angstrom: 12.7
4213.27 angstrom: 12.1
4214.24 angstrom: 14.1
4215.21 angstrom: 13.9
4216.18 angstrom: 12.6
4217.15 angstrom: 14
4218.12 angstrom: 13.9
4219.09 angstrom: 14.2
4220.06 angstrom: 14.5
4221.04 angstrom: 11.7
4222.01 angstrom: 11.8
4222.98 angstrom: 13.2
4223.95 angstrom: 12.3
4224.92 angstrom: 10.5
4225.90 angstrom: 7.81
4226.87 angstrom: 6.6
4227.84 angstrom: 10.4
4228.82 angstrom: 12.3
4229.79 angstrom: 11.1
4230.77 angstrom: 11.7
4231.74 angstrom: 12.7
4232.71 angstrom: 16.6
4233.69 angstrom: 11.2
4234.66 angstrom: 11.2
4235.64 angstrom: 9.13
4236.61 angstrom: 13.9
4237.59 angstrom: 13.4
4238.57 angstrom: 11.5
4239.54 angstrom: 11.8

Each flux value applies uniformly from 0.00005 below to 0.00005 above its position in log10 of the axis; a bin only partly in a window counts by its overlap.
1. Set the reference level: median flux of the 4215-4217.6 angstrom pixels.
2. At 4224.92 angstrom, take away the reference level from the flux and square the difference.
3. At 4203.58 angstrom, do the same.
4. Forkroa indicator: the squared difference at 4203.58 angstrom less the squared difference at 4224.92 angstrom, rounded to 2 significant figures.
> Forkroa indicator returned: -11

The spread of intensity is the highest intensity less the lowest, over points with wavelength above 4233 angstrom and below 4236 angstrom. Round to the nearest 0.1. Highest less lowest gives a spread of 2.1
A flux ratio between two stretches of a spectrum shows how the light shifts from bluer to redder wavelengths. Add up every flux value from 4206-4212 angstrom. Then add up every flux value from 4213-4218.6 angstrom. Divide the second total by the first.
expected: 1.11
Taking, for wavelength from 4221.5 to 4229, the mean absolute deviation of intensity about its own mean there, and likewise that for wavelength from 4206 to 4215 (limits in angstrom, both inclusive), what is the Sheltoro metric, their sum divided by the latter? 4.0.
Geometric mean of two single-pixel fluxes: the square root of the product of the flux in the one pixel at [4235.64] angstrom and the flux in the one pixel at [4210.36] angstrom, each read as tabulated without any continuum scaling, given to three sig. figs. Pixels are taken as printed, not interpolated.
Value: 10.5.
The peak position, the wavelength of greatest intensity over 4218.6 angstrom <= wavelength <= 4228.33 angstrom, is 4220.06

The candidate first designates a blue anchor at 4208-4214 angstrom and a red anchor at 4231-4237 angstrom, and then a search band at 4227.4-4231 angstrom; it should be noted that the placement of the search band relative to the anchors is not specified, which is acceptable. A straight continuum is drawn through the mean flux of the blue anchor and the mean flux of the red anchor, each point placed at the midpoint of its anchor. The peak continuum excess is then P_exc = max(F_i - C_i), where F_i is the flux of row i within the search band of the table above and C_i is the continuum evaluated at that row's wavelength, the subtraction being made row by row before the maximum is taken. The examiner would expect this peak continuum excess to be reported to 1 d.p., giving -0.1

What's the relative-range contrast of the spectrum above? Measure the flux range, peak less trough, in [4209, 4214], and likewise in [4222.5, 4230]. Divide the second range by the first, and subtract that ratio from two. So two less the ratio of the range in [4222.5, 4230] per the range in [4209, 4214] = -4.0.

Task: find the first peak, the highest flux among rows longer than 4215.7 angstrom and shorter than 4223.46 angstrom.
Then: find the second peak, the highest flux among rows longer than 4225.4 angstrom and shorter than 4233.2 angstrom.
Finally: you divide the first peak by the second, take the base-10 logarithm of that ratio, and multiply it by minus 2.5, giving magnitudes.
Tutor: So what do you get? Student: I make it 0.15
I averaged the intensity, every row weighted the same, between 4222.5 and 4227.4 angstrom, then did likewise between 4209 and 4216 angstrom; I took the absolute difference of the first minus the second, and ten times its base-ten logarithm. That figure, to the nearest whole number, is 4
